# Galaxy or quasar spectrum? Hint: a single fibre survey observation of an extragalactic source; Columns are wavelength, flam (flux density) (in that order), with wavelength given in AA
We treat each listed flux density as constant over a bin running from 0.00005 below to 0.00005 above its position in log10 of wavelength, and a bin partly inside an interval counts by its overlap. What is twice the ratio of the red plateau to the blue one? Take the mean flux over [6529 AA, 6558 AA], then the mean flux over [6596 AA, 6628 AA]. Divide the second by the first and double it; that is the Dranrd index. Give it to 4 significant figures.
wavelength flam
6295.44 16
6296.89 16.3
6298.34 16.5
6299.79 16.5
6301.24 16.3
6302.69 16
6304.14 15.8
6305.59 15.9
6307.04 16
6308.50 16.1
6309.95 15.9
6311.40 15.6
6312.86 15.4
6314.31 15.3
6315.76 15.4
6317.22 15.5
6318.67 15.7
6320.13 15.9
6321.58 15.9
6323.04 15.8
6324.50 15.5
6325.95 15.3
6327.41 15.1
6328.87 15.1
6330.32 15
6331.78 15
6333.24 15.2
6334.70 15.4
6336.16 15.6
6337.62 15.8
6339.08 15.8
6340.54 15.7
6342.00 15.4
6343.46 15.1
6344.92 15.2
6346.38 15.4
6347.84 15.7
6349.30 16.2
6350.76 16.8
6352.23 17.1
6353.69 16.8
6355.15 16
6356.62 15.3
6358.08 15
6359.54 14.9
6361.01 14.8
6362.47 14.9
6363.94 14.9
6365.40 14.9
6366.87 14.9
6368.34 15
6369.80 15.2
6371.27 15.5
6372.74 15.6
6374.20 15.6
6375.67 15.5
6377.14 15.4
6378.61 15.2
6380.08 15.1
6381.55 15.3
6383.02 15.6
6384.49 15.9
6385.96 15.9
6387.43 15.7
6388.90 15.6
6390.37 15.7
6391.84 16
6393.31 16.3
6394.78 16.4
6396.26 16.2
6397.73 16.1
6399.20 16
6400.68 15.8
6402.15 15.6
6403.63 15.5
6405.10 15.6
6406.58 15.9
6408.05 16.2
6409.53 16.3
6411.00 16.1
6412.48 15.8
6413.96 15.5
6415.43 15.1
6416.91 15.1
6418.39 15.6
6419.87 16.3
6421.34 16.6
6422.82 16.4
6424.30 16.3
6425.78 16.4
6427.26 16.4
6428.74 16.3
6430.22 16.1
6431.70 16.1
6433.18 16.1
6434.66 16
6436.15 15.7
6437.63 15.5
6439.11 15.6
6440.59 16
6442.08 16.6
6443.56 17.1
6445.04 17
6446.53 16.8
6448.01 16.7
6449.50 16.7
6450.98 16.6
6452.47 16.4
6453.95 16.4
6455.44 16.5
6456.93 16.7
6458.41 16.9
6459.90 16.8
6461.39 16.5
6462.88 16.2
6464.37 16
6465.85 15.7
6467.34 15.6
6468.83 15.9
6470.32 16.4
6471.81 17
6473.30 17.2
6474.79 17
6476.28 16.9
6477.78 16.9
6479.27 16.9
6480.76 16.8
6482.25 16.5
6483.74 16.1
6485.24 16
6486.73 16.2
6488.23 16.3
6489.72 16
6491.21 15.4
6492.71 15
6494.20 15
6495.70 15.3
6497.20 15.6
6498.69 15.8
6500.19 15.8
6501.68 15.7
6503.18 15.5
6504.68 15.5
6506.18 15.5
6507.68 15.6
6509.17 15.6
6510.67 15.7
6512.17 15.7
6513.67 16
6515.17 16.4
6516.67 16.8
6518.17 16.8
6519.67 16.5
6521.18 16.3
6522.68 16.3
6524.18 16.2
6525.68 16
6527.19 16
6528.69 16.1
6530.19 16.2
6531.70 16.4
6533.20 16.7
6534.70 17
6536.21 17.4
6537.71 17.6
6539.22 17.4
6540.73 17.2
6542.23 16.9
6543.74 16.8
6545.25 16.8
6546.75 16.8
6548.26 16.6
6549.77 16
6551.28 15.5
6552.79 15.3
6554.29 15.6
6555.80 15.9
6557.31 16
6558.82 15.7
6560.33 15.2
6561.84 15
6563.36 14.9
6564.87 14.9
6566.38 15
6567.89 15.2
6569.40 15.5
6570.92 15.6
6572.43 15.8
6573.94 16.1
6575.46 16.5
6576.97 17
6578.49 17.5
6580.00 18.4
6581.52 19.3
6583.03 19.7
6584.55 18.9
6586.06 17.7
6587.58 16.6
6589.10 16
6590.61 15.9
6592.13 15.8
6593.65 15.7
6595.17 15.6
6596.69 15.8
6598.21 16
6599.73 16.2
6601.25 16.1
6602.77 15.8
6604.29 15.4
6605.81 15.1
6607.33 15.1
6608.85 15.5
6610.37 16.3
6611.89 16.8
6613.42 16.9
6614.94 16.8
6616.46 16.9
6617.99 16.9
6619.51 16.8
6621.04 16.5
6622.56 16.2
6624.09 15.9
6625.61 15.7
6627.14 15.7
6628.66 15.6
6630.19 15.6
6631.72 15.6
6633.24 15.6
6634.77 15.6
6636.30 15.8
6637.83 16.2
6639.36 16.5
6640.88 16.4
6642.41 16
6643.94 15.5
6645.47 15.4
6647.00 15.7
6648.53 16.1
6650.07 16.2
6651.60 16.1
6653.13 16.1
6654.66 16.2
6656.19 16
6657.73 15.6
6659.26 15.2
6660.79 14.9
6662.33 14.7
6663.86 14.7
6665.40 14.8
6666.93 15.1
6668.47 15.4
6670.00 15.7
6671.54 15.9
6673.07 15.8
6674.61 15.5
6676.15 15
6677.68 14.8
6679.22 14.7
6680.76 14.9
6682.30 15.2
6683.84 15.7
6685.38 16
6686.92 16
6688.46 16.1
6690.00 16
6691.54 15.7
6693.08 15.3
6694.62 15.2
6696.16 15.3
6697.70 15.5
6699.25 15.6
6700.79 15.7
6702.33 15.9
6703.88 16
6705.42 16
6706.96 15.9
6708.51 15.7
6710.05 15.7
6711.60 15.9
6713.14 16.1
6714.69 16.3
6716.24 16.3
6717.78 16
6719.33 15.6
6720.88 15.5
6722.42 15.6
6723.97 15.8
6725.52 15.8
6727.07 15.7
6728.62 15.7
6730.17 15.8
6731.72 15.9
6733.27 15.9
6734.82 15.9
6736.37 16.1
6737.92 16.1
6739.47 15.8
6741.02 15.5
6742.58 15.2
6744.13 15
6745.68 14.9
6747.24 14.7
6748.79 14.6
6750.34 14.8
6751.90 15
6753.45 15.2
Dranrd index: 1.950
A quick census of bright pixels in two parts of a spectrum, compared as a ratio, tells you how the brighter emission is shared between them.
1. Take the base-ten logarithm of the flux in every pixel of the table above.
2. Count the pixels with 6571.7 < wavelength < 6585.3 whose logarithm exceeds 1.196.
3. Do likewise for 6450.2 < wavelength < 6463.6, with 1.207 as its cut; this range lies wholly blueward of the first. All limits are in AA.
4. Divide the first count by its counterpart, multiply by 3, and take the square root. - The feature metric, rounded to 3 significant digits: 1.73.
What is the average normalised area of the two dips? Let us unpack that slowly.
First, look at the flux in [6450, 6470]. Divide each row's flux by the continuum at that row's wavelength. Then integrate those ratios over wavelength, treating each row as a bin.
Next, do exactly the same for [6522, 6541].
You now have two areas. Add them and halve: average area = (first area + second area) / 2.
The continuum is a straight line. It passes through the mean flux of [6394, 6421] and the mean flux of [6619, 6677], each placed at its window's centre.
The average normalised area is 20.3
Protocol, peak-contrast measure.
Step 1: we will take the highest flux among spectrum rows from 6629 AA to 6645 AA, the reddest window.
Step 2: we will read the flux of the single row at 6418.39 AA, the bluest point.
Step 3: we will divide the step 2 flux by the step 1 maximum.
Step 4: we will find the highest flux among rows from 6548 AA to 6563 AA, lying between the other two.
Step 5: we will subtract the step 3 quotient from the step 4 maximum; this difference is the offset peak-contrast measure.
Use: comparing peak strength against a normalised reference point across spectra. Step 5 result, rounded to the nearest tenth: 15.7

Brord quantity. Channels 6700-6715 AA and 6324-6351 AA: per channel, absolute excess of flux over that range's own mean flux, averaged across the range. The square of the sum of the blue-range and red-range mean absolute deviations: 0.23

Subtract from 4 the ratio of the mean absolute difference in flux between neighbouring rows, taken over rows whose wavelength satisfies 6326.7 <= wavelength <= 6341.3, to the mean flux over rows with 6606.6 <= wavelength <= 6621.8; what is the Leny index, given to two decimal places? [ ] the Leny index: 3.99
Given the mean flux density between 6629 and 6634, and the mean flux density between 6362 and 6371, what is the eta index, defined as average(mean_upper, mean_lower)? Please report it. 15.3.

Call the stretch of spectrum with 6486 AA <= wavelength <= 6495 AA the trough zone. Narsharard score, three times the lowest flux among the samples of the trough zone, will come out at 45.0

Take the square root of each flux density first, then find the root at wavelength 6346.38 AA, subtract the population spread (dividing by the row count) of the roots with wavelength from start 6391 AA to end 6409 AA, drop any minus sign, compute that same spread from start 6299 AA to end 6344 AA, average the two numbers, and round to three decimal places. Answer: 1.968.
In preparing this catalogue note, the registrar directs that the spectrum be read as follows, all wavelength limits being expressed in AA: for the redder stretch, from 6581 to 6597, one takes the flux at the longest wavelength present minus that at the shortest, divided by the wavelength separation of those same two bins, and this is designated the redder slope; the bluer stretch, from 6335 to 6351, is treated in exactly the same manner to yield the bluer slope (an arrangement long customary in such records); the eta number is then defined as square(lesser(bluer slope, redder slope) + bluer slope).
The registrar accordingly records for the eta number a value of 0.022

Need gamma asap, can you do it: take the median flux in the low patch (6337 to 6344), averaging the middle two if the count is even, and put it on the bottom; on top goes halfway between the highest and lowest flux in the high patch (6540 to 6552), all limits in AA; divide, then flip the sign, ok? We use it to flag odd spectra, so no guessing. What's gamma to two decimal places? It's -1.04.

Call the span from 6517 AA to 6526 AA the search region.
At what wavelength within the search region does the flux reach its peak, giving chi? 6518.17 AA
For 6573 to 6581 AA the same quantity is 6580.00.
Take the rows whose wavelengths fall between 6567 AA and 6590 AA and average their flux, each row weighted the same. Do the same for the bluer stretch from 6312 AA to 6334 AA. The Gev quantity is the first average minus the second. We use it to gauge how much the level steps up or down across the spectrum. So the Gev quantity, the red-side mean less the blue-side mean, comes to 1.6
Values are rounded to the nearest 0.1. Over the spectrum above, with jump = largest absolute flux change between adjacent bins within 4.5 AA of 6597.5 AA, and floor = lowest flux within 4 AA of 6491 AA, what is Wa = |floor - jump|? 14.8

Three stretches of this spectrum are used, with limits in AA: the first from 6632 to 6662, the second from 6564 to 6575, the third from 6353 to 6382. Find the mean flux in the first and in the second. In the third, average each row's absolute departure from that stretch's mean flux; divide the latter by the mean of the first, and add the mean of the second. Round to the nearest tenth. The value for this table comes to 15.5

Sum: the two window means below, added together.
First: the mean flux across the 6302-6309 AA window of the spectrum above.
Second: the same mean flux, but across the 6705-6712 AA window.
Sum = 31.8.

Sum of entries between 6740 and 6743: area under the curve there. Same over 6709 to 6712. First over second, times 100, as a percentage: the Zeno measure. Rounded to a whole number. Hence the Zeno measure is 97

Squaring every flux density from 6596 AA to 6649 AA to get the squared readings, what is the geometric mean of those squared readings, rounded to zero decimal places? 256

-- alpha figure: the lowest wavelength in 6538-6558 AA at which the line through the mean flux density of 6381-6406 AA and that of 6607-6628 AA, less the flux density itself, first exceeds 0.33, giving 6551.28 AA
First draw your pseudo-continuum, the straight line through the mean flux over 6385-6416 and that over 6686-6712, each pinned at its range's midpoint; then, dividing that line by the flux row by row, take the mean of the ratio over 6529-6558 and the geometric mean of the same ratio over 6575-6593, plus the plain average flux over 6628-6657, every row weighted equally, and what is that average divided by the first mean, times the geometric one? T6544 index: 15.1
